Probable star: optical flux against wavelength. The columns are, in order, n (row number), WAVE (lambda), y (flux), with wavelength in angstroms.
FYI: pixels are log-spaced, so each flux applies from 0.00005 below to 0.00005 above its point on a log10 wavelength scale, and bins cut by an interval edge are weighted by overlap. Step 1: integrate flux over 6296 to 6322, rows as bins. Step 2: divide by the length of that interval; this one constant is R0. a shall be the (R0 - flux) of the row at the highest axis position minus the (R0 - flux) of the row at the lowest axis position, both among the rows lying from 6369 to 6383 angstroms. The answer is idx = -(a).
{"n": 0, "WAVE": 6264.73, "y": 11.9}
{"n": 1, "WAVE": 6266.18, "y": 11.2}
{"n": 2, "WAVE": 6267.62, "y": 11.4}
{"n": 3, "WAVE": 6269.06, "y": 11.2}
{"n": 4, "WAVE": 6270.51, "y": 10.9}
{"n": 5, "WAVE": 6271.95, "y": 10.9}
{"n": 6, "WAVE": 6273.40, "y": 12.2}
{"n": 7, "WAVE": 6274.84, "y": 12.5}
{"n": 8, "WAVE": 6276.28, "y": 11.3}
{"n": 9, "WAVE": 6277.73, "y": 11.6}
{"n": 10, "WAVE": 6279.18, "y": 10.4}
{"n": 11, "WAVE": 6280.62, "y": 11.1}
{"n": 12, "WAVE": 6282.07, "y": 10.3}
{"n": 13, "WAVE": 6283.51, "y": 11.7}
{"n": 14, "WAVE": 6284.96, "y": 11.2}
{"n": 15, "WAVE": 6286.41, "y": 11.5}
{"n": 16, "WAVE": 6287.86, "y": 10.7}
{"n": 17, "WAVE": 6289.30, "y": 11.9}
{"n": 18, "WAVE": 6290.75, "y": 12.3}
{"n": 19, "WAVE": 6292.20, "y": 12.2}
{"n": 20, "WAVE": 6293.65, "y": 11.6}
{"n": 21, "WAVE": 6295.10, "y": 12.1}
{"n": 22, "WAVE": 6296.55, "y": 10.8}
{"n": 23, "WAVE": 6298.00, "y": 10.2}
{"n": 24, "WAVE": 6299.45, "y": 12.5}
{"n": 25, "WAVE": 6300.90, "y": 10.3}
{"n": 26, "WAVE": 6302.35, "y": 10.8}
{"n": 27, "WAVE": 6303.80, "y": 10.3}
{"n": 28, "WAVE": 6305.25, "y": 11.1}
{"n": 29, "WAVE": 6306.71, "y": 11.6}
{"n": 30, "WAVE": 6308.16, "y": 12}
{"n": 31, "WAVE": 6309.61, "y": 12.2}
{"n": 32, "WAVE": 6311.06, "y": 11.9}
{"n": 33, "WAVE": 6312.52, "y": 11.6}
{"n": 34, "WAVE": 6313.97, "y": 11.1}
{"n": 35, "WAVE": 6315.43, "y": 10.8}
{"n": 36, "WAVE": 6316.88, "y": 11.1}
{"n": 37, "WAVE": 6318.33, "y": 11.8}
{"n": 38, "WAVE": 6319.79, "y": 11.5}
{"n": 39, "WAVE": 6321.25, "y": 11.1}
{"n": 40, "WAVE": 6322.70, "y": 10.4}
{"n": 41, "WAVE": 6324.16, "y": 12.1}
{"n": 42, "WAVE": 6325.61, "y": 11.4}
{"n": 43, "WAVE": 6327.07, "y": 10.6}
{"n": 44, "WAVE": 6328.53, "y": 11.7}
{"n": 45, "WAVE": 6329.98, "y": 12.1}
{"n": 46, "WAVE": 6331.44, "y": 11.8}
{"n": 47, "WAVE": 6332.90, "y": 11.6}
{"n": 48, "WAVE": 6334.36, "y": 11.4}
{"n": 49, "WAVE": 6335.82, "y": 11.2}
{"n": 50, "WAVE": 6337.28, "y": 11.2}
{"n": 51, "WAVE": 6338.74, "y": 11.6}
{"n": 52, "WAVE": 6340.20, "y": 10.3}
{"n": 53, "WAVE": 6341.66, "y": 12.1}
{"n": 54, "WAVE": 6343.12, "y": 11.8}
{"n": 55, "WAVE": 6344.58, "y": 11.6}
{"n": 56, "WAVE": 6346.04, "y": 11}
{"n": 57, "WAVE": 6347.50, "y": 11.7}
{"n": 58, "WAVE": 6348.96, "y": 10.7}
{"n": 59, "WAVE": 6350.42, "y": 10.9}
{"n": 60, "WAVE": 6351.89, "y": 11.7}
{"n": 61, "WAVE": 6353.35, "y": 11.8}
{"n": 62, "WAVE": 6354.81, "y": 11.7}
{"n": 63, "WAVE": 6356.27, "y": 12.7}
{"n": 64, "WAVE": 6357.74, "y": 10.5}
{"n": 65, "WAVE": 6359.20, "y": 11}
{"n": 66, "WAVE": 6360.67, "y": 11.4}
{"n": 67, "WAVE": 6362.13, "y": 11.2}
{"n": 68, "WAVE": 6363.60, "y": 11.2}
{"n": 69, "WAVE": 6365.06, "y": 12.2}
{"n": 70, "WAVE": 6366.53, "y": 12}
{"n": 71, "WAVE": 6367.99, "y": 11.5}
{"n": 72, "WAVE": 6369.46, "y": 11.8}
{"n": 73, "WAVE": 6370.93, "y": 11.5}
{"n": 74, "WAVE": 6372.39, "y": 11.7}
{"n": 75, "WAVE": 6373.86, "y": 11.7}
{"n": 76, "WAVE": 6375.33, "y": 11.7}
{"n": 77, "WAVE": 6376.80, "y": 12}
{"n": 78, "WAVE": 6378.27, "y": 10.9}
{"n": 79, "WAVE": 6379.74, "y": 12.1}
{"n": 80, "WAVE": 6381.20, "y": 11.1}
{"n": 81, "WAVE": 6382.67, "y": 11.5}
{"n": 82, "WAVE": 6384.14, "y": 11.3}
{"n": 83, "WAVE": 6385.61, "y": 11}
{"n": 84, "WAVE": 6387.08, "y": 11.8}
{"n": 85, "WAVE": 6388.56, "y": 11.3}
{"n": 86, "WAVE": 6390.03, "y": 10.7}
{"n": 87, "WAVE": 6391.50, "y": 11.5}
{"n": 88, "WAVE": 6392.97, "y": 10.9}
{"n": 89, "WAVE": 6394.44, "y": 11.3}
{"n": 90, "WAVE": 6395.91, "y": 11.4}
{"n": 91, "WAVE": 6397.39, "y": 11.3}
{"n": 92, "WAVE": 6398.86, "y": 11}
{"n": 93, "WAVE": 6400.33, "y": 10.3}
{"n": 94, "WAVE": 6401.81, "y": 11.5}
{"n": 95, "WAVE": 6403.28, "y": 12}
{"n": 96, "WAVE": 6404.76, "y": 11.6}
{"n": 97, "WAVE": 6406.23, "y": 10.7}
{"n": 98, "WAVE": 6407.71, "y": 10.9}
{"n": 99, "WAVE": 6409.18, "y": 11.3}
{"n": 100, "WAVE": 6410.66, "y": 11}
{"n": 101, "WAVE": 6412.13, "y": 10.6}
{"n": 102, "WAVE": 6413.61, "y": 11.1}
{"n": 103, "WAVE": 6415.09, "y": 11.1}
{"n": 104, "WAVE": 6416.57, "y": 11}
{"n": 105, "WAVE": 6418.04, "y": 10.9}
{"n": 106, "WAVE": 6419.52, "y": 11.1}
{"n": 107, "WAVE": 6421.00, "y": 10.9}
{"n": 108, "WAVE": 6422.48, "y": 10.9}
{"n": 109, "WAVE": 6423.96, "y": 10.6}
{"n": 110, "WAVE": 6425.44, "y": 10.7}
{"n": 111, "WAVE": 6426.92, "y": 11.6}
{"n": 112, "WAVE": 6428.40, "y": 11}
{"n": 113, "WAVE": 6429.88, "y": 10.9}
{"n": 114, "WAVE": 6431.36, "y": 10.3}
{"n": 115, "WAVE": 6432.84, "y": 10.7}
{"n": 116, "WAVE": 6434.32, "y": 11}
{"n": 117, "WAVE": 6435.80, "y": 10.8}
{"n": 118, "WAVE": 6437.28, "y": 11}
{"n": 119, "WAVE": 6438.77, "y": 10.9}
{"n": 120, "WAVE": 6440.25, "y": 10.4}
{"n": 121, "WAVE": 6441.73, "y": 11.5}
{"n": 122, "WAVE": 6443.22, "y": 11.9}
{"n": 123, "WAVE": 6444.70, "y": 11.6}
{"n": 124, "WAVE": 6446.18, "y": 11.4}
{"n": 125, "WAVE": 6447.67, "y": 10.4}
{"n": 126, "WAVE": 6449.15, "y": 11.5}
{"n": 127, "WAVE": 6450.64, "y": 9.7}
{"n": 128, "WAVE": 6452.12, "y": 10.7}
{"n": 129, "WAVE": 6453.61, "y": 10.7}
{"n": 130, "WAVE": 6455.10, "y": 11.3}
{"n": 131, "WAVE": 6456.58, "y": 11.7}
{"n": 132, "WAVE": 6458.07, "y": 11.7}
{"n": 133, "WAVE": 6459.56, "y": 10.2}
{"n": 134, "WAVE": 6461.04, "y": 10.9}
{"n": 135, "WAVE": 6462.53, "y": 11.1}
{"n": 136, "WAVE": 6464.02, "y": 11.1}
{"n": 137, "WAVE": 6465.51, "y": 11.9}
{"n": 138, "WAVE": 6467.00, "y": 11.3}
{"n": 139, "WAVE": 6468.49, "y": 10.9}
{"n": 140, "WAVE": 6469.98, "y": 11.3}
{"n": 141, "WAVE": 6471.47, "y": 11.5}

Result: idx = -0.30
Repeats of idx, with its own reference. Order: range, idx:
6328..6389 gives -0.40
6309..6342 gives -0.10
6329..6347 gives -1.10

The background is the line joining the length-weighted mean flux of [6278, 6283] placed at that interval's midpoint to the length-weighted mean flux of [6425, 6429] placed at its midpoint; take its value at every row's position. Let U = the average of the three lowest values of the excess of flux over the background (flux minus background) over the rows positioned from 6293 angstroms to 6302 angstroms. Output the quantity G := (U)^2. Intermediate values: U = -0.36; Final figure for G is 0.13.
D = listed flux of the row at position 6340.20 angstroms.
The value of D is 10.3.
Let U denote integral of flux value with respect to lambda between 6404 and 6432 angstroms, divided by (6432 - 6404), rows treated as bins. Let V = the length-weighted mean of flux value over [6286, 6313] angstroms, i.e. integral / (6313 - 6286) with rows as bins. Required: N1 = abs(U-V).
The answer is 0.49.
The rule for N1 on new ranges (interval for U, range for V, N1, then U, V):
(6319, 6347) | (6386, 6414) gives 0.23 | 11.40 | 11.2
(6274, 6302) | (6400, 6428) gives 0.33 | 11.38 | 11.0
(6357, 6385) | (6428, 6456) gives 0.55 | 11.49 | 10.9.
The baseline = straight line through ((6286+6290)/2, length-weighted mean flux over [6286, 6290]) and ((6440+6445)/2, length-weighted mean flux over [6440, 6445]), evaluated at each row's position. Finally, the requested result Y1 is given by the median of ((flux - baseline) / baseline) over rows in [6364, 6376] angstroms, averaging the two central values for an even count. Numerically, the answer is 0.03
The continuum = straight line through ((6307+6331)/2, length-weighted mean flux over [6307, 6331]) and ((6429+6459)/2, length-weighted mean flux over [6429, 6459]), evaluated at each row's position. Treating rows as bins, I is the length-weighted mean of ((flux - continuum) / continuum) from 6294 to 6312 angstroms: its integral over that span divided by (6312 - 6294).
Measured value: -0.018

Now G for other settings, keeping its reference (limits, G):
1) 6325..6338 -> 0.01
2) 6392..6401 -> 0.10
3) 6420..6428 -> 0.15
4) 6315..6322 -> 0.02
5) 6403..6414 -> 0.12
